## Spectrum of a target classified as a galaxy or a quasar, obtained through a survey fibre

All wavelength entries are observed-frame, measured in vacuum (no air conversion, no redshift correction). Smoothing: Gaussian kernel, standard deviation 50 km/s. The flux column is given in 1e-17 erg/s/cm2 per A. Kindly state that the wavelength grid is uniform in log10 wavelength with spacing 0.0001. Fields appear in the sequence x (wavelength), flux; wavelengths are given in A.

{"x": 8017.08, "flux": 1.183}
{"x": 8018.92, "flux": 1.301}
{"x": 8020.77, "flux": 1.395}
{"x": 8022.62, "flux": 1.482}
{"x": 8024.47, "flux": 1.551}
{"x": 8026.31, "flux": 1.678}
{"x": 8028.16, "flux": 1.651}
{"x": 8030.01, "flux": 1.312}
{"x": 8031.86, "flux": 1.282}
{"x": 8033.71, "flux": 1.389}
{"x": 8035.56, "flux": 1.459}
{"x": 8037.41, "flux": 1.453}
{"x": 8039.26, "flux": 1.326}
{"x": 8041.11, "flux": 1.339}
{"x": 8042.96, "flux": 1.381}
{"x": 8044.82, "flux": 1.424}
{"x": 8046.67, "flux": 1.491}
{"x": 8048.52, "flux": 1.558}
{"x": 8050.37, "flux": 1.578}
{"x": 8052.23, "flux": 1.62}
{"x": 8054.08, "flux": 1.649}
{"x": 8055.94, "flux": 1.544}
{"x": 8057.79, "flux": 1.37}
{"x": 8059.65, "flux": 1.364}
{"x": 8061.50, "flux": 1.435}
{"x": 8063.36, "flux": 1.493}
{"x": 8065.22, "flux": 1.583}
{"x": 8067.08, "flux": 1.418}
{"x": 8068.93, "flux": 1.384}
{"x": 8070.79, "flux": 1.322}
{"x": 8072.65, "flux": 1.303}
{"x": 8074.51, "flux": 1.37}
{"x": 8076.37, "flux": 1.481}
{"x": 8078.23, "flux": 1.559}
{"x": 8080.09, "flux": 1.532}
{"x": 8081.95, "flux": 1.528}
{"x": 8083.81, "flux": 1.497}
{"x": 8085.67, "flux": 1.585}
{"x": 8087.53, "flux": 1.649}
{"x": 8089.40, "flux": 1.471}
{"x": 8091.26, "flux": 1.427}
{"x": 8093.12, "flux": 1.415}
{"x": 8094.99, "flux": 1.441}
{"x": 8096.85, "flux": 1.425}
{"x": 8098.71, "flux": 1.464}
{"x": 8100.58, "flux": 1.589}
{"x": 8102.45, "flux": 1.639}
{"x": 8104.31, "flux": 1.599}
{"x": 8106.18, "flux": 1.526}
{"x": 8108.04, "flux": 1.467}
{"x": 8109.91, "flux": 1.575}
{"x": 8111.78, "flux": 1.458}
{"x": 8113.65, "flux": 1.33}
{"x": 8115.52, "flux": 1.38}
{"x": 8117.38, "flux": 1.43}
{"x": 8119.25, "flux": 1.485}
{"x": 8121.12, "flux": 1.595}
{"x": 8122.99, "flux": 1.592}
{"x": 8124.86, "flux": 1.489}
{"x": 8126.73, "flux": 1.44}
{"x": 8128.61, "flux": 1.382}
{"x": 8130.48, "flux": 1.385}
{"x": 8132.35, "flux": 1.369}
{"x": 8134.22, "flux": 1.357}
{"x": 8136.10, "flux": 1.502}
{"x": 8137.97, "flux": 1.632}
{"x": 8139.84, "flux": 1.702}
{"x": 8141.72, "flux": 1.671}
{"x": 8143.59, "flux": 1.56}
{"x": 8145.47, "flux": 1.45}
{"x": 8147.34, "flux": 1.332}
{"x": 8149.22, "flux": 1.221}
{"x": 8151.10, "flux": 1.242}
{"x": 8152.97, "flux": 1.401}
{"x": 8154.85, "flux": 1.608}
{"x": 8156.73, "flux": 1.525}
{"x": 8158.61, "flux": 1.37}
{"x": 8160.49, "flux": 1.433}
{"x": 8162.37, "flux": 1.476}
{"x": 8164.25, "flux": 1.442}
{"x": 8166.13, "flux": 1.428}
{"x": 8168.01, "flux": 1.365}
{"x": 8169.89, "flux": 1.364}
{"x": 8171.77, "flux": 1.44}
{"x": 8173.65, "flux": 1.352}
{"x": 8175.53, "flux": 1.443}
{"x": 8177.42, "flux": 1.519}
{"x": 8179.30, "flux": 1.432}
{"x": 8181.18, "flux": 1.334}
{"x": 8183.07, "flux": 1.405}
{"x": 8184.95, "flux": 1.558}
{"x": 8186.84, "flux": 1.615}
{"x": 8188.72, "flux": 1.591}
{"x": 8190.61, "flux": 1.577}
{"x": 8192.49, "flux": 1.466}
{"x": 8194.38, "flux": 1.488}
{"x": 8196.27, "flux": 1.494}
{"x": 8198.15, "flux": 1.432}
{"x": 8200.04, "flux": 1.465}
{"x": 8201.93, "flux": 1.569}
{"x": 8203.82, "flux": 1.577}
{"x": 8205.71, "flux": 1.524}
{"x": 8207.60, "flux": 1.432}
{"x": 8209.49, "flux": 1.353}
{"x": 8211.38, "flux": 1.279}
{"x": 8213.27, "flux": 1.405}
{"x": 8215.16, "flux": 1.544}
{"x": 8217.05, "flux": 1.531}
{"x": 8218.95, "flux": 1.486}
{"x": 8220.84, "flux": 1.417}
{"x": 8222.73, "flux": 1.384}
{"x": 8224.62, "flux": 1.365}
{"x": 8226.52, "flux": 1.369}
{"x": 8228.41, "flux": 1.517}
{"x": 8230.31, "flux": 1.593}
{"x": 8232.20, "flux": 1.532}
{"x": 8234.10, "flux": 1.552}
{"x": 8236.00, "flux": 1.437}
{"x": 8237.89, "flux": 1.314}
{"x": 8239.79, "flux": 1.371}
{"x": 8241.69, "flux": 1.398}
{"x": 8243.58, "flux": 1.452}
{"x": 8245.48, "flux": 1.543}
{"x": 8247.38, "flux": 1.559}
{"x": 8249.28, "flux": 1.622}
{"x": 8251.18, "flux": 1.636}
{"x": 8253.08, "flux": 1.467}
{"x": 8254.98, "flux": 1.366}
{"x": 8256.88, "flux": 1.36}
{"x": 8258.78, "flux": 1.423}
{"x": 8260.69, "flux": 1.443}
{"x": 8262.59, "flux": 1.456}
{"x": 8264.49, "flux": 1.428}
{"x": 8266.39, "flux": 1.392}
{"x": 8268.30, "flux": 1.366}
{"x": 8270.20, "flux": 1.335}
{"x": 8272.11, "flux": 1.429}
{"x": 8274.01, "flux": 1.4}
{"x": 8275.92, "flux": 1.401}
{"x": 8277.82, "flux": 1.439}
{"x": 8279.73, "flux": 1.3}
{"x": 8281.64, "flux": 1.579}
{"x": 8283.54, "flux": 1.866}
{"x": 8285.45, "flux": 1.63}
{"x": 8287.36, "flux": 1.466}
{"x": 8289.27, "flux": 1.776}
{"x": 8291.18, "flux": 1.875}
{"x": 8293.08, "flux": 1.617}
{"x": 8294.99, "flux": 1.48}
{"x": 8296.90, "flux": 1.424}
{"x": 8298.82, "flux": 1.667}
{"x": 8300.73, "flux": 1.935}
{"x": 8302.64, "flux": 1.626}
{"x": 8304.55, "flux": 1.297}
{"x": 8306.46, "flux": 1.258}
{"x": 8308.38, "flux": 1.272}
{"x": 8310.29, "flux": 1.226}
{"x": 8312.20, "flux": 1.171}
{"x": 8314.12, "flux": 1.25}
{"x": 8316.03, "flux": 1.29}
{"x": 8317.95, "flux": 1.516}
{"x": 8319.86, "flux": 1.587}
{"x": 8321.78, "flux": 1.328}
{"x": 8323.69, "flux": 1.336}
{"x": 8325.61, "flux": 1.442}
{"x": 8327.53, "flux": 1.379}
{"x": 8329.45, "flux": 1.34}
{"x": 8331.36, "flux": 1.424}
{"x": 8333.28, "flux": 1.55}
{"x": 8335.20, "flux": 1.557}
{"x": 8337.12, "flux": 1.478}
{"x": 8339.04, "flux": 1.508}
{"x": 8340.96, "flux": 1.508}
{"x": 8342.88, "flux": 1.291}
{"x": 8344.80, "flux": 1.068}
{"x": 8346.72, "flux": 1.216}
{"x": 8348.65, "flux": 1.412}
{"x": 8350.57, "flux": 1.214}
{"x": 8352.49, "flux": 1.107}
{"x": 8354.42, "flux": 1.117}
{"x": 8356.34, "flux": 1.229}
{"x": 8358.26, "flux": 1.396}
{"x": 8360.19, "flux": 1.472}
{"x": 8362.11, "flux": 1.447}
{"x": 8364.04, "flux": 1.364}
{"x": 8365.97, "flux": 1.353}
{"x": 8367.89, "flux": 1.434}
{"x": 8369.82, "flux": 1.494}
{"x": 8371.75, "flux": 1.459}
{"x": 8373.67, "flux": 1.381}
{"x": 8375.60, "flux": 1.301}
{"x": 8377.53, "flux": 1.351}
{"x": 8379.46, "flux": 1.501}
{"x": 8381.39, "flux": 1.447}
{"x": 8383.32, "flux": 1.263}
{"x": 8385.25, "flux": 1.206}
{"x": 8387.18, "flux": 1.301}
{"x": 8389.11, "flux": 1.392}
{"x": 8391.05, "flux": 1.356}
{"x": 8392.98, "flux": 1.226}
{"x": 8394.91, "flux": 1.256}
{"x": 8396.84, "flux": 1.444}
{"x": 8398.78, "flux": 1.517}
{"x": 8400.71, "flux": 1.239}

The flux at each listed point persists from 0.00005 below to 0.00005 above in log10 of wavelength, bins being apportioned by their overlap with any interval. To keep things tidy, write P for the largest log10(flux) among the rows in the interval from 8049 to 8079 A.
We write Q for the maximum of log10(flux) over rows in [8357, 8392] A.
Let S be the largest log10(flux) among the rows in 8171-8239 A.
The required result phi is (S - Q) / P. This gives 0.146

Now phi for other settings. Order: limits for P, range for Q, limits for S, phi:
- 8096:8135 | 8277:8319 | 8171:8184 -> -0.490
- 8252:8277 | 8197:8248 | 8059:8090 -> 0.090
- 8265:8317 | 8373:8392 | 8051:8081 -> 0.142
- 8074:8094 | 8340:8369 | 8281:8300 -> 0.436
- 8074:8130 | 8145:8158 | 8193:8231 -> -0.019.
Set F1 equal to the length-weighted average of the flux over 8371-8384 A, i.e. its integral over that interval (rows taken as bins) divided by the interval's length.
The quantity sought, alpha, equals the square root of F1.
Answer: 1.18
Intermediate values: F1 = 1.39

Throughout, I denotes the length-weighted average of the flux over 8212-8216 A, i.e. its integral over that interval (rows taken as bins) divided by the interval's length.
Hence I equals 1.46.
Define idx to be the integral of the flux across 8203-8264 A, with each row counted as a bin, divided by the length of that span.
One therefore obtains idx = 1.46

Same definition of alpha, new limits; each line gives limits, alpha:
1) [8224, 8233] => 1.22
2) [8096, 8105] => 1.24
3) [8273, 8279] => 1.19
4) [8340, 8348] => 1.13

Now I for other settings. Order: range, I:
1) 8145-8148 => 1.39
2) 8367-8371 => 1.46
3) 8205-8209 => 1.46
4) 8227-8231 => 1.53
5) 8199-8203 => 1.51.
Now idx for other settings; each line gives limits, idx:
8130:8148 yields 1.50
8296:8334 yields 1.41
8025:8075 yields 1.45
